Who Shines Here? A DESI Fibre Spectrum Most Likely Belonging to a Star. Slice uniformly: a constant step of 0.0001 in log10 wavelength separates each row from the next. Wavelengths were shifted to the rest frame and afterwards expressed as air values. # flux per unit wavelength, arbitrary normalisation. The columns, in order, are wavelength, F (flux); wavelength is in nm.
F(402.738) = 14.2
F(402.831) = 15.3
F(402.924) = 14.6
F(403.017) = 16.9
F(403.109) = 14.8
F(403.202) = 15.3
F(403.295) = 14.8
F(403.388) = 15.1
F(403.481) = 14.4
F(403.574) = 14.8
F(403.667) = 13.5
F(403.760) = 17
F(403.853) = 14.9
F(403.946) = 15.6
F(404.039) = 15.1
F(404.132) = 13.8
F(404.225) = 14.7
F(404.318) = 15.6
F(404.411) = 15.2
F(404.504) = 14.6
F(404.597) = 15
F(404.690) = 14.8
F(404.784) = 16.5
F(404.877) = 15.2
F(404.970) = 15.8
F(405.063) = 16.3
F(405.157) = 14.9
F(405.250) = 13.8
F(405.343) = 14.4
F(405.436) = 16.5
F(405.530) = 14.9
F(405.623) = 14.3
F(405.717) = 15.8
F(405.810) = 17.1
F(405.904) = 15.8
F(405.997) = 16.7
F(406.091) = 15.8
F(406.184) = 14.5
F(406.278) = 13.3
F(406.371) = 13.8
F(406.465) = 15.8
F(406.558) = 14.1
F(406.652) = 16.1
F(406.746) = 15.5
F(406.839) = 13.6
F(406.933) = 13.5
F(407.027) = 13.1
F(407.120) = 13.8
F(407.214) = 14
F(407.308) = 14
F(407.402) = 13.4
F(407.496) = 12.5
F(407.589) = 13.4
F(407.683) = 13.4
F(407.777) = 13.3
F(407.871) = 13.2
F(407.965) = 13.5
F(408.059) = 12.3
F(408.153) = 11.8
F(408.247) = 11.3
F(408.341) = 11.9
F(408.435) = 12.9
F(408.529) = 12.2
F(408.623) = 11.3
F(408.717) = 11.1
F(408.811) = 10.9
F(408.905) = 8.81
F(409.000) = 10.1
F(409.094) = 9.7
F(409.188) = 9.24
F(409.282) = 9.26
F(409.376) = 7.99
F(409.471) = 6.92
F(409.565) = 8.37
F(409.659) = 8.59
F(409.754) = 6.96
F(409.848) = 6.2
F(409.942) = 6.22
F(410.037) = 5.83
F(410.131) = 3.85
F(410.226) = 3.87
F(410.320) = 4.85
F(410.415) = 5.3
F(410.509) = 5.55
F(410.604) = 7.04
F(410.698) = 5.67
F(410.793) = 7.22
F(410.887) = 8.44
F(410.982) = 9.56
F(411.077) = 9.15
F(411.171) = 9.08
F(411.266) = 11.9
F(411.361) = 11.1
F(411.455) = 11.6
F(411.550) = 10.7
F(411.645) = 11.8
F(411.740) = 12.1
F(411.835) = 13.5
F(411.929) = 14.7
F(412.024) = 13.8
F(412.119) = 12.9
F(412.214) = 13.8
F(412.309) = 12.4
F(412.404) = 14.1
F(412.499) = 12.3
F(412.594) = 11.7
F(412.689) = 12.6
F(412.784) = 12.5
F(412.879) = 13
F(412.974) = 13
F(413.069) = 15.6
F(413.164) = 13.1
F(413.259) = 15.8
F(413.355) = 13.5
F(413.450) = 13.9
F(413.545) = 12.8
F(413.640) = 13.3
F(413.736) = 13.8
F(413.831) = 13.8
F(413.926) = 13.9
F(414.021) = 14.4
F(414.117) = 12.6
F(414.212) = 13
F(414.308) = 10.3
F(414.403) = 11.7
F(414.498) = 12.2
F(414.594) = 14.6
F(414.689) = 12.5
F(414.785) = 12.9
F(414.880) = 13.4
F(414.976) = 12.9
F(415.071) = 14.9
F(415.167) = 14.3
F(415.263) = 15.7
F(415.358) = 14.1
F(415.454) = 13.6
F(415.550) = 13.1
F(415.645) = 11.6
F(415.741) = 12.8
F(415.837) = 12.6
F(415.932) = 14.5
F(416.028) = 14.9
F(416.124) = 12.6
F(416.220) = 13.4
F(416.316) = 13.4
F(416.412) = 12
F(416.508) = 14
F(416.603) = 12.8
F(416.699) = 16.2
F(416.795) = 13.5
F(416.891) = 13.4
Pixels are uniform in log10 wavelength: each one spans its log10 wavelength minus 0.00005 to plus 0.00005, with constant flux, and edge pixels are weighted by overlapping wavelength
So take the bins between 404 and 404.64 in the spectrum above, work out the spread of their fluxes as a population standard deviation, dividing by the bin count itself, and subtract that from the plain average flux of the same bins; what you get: 14.3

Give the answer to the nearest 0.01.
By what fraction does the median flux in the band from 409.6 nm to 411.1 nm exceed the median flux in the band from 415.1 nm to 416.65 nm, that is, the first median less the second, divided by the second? -0.54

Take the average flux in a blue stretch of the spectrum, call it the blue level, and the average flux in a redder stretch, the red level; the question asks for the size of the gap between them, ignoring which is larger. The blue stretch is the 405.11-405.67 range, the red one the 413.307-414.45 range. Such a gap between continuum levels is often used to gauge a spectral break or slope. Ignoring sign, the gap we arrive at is 1.7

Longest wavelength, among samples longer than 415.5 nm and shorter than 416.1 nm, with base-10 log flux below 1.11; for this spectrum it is 415.837 nm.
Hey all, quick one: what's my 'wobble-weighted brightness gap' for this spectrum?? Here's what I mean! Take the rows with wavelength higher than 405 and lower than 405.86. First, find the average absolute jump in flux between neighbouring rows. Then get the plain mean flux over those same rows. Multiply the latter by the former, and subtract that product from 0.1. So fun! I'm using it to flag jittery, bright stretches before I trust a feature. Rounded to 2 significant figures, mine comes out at -19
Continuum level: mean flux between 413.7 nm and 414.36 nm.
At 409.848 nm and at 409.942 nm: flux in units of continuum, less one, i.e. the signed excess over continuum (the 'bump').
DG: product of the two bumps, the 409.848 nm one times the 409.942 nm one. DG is 0.277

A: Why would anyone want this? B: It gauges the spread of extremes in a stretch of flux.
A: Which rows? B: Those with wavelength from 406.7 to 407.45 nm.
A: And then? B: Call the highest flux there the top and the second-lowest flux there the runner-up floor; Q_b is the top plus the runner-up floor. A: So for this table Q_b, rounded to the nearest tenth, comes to 28.9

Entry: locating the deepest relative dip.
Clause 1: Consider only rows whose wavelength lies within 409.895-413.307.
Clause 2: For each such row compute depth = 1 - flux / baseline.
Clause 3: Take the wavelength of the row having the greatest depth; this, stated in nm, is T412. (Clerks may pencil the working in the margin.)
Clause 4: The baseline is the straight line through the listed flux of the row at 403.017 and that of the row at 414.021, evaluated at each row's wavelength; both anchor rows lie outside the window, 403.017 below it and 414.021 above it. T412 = 410.131 nm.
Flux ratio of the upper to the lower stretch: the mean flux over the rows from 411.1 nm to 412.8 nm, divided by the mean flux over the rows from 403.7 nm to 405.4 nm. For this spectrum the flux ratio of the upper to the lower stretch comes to 0.81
